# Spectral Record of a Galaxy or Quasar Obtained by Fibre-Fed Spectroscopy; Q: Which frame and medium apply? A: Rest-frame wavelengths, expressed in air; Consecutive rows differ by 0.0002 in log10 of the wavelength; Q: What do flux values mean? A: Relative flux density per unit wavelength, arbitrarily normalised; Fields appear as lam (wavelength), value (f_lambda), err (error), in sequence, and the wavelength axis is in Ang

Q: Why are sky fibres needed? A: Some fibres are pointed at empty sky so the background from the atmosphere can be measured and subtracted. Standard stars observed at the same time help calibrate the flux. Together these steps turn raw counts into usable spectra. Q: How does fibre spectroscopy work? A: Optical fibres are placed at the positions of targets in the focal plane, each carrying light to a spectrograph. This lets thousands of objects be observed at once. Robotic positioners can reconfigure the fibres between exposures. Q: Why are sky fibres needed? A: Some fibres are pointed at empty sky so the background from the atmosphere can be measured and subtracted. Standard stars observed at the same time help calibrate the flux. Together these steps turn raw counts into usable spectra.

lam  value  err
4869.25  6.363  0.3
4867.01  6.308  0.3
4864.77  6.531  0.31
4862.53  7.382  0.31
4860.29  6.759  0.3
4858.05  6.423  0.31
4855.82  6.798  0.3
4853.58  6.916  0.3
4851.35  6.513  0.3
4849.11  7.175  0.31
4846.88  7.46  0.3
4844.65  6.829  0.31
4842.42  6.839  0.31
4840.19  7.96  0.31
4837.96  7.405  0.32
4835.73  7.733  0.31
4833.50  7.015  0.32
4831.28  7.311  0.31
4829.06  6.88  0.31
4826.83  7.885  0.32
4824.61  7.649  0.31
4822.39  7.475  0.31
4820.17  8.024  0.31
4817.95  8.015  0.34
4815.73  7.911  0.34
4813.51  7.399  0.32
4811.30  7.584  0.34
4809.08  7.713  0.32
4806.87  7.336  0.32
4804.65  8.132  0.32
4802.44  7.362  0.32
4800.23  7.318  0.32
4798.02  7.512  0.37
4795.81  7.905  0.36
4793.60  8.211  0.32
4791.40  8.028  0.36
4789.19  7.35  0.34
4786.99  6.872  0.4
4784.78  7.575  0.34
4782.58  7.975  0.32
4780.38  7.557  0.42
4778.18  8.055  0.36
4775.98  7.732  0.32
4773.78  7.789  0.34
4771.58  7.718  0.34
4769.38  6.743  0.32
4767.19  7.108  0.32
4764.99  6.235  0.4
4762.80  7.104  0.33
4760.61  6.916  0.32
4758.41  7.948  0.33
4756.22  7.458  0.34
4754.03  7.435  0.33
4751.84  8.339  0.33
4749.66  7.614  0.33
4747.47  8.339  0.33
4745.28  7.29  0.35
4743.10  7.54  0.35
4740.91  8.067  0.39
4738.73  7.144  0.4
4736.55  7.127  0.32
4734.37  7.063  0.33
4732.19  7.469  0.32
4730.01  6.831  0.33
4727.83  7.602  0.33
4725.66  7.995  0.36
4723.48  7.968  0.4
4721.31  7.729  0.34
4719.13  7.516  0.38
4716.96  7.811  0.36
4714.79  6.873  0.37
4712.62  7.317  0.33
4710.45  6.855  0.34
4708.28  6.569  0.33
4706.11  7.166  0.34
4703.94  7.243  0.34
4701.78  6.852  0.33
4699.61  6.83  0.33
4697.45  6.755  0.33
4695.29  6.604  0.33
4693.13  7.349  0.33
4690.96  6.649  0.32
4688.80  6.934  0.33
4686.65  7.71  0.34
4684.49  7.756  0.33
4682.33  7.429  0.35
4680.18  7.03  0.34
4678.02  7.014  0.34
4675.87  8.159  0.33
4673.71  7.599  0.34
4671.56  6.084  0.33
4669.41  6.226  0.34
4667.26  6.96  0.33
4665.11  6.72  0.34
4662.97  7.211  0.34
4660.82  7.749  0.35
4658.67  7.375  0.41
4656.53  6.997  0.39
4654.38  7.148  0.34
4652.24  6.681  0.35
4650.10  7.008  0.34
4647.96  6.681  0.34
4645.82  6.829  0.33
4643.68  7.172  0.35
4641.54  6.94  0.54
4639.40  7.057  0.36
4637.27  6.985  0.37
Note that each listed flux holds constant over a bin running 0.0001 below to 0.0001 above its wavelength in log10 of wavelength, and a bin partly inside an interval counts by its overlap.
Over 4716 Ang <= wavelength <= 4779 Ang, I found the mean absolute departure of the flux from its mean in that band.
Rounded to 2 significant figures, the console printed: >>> 0.39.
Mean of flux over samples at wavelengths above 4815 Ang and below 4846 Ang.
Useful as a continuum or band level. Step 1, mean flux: 7.5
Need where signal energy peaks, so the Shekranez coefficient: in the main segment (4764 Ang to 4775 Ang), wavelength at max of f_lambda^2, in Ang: 4773.78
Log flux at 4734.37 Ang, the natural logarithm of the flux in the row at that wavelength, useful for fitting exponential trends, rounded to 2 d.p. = 1.95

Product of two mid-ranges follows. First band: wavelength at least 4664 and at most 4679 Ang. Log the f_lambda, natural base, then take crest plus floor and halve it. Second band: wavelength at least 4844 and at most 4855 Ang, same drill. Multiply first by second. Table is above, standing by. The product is 3.79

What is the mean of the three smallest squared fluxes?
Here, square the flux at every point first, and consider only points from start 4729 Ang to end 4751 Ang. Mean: 49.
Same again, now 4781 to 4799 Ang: 53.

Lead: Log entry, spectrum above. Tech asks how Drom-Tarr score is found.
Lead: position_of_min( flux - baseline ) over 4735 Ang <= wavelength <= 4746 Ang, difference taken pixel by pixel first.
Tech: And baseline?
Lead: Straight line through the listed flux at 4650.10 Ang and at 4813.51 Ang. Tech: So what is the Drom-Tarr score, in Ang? 4736.55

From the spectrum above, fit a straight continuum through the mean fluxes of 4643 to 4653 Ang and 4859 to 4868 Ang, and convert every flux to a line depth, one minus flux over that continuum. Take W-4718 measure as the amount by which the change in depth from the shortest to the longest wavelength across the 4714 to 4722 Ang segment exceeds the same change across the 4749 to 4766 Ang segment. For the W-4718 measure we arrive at -0.3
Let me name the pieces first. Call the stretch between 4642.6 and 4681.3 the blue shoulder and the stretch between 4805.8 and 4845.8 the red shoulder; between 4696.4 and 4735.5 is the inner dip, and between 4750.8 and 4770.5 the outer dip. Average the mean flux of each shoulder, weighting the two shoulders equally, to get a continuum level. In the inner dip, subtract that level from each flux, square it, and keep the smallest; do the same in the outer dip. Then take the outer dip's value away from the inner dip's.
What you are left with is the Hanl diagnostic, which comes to -0.025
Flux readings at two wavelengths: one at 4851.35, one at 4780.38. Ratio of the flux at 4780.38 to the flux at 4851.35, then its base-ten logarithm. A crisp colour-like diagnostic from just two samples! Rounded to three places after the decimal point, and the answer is 0.065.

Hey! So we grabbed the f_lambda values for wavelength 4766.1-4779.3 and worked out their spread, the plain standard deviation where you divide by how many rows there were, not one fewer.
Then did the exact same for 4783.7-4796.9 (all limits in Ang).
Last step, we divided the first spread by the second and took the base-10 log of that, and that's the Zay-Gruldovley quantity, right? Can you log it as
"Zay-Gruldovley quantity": 0.00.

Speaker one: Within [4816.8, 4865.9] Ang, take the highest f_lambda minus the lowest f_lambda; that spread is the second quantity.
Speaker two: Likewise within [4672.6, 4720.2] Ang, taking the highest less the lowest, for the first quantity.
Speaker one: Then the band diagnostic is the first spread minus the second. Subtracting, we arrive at 0.0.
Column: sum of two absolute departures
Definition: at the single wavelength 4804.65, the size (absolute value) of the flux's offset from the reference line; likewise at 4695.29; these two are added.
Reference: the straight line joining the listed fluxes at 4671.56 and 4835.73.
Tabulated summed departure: 1.0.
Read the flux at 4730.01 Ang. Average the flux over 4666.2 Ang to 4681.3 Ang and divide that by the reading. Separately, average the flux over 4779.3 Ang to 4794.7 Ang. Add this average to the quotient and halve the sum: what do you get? 4.34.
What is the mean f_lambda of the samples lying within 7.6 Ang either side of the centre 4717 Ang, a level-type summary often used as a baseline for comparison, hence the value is 7.44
